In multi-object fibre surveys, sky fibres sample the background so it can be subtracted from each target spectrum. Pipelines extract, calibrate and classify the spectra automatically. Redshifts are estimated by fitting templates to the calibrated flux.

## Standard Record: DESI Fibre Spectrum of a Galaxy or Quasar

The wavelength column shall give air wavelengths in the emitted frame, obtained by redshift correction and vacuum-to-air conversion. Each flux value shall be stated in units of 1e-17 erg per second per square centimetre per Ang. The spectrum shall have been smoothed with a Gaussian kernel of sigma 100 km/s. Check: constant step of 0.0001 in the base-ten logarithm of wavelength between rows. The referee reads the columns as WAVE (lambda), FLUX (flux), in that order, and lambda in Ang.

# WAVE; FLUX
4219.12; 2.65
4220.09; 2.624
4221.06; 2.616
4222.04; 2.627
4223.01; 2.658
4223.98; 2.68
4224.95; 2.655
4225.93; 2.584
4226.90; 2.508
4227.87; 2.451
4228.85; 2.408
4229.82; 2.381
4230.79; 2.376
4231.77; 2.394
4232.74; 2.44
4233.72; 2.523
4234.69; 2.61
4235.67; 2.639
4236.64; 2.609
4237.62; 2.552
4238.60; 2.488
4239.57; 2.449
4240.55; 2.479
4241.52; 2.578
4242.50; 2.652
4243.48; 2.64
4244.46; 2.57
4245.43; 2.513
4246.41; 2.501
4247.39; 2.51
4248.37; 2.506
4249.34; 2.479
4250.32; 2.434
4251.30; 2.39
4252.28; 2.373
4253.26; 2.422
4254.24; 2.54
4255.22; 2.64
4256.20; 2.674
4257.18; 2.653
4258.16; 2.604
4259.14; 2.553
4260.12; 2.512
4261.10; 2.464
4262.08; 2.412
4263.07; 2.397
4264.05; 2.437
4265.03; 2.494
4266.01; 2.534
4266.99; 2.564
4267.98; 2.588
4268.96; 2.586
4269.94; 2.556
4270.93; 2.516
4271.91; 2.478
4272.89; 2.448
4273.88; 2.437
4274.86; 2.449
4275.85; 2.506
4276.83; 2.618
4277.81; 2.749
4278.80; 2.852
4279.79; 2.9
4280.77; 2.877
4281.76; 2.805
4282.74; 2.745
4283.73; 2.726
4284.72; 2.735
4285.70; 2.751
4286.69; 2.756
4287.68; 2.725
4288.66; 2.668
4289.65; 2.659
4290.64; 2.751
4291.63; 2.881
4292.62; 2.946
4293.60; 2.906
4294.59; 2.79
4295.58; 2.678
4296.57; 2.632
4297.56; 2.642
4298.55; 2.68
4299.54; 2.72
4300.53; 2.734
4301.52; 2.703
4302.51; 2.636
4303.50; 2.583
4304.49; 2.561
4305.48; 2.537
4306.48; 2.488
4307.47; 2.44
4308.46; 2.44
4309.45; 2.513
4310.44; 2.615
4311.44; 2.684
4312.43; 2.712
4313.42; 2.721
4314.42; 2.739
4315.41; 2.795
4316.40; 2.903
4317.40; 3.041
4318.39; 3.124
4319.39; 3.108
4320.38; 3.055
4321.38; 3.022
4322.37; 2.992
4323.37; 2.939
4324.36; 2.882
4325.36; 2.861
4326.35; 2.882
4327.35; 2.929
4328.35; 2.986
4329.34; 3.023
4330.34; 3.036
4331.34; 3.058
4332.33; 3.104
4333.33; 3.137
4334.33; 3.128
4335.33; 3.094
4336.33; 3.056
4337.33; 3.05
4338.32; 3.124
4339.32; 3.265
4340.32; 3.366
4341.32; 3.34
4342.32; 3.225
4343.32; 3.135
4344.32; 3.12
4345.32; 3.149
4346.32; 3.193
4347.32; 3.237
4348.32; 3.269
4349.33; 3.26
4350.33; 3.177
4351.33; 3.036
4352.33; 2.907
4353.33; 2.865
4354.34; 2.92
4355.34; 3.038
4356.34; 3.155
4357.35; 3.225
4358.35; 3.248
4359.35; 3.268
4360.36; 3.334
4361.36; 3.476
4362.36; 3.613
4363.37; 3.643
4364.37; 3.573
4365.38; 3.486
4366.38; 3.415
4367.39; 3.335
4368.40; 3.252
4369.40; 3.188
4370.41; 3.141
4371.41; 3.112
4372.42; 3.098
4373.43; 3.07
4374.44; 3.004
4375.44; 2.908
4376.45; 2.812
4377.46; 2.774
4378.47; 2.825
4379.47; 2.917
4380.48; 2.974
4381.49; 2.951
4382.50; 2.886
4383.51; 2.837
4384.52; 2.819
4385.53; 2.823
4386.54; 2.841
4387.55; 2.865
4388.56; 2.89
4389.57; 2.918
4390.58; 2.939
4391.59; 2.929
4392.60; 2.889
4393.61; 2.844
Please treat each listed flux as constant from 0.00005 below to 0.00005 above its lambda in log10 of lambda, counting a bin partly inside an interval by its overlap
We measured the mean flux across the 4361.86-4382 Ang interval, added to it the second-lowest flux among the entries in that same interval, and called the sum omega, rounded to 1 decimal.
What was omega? 6.0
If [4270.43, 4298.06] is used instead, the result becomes 5.1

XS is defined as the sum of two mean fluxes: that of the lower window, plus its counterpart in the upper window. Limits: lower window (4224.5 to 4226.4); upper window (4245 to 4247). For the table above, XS 5.1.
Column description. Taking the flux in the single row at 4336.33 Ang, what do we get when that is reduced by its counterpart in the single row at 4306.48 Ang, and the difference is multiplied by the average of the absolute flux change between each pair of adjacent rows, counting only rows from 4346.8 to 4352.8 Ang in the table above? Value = 0.045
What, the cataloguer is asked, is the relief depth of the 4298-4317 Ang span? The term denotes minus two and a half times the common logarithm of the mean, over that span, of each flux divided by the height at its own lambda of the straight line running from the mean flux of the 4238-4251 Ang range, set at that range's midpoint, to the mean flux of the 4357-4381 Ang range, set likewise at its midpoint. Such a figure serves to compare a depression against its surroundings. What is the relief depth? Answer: 0.09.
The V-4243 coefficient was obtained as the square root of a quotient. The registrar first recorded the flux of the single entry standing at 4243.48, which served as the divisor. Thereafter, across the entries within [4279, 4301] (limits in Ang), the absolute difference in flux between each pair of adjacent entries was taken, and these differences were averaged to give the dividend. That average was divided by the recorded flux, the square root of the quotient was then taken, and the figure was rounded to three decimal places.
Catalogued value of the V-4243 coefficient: 0.135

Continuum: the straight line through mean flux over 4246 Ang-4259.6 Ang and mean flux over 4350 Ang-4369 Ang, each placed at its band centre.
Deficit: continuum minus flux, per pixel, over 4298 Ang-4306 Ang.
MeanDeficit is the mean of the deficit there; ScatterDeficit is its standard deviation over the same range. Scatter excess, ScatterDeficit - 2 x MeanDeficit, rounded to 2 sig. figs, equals -0.35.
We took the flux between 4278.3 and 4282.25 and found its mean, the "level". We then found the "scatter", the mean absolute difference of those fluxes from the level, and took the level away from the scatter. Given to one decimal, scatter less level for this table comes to -2.8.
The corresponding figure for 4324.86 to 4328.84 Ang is -2.9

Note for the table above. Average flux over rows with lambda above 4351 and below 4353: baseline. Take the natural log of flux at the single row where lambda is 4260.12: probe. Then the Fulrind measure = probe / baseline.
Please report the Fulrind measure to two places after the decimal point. 0.31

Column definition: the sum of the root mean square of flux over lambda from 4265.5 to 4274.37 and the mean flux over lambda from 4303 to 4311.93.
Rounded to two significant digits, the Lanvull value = 5.1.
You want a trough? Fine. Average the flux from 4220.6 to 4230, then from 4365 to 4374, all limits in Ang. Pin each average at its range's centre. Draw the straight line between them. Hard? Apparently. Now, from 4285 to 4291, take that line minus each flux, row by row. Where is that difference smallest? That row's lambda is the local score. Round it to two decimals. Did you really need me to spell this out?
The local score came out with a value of 4286.69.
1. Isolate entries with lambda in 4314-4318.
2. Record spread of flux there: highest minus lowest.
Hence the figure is 0.30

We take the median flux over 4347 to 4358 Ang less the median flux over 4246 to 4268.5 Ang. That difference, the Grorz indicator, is 0.65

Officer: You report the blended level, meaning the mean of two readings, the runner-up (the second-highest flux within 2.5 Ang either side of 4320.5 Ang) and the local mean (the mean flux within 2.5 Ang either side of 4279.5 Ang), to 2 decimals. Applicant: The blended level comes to 2.97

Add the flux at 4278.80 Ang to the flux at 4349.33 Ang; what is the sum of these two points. 6.11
